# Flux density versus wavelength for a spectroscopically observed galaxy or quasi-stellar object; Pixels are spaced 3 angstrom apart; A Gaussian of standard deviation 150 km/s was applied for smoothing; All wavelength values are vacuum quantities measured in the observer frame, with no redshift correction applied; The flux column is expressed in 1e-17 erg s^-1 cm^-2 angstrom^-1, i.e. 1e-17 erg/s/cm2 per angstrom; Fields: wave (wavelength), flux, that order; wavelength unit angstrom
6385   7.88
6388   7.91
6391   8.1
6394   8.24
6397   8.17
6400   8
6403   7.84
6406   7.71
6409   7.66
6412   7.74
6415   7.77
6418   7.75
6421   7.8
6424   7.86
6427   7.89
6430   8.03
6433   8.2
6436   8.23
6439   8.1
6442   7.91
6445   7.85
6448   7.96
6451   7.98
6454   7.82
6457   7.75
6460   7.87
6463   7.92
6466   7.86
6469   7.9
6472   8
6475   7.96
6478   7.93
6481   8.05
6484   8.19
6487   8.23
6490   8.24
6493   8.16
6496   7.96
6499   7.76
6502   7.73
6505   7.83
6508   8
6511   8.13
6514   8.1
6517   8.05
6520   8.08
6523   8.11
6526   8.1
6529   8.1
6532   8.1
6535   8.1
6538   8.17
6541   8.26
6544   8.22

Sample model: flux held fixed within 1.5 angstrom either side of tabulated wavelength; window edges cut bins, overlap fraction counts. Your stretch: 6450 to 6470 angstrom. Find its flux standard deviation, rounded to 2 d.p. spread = 0.07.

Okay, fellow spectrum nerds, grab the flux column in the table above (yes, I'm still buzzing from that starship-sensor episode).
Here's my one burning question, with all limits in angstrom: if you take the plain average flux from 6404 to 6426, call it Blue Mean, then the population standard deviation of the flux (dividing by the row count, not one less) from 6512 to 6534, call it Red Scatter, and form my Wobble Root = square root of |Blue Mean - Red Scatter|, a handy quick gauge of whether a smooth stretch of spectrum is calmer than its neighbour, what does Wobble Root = 2.78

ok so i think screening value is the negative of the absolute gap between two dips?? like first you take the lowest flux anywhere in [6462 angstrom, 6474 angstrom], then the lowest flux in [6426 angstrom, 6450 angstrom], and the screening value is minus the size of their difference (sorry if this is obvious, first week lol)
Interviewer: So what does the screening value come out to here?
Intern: -0.01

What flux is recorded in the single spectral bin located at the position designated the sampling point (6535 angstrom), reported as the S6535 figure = 8.1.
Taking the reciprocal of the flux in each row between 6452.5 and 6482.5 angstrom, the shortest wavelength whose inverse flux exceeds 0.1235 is 6454 angstrom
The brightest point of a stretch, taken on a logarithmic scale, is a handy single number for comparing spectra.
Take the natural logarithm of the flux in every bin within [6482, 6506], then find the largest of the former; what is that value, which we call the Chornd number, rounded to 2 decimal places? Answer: 2.11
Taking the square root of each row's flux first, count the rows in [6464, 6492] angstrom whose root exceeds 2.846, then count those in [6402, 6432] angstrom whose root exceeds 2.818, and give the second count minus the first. -2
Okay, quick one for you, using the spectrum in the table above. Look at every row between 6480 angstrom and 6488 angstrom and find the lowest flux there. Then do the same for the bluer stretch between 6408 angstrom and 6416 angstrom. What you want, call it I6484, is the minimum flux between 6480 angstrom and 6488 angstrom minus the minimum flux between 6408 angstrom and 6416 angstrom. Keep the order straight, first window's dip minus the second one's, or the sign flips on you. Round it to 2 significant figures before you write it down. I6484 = 0.39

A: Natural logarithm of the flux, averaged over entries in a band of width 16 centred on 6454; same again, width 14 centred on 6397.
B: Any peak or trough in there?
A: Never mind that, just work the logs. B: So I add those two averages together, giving 4.15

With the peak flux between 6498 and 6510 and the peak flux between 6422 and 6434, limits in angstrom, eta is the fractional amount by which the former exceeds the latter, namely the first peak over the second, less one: -0.02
